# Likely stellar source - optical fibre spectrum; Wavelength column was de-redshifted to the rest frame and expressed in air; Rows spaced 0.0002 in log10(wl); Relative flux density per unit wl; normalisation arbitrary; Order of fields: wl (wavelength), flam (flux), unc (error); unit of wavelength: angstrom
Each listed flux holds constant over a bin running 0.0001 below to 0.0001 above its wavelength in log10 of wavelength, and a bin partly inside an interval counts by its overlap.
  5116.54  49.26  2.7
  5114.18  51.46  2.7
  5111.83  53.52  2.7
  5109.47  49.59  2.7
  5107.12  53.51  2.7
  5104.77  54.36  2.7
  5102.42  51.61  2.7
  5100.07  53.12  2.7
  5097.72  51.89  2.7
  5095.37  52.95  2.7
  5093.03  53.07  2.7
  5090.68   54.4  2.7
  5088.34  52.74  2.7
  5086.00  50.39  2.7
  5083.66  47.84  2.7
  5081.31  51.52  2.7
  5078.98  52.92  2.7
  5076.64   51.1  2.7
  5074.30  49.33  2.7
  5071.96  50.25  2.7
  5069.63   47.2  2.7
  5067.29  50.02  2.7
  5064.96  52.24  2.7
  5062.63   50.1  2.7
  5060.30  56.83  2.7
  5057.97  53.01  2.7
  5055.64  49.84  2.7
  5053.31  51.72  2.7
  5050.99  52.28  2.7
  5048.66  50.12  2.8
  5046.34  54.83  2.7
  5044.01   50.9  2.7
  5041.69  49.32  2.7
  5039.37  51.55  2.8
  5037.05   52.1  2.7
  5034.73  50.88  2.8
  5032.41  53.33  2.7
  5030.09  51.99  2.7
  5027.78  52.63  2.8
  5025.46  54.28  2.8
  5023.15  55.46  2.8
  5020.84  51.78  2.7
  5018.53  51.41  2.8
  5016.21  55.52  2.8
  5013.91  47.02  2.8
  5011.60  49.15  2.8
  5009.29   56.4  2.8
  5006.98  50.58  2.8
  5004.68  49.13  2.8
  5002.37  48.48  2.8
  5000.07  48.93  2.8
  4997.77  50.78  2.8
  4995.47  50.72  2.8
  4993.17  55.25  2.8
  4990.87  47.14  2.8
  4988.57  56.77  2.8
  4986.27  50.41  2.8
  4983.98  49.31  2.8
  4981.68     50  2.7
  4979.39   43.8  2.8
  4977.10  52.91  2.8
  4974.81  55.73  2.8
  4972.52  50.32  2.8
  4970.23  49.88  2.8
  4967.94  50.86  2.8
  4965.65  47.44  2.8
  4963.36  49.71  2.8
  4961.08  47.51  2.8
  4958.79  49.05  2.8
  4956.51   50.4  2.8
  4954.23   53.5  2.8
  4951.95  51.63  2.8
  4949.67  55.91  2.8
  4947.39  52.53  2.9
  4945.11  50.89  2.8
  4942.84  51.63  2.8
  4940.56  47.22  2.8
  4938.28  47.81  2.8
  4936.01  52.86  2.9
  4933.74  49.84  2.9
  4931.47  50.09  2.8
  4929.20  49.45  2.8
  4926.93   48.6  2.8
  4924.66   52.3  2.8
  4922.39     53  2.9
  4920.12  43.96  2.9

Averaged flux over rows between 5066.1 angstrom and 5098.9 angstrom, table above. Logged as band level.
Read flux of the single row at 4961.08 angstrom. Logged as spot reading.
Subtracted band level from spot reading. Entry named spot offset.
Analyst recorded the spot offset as -3.61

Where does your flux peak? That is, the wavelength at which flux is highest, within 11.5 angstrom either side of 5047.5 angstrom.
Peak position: 5046.34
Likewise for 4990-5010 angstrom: 5009.29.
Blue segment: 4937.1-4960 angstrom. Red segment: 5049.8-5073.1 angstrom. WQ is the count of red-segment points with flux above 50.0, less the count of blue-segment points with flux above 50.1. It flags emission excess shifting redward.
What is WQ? 1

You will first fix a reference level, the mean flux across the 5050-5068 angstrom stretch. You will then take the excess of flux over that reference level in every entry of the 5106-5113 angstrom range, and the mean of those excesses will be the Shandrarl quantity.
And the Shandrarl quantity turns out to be 0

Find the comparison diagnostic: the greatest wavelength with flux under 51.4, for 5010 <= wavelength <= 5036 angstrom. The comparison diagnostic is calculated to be 5034.73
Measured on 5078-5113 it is 5109.47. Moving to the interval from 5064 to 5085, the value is 5083.66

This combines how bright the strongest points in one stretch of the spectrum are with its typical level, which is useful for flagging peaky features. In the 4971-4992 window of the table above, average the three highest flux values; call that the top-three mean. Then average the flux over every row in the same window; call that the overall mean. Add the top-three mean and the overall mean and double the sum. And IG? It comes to 211.7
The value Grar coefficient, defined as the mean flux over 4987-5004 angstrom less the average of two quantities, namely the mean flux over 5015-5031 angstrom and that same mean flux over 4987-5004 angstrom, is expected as -1.1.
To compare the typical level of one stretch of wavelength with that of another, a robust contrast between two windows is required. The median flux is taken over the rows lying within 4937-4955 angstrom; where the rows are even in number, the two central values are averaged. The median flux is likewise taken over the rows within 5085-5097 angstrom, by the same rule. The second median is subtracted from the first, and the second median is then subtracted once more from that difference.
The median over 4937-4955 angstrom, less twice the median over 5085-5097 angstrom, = -54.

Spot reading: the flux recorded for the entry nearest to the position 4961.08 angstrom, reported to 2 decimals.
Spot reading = 47.51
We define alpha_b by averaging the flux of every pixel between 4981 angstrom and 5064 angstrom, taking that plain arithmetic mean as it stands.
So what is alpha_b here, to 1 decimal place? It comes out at 51.7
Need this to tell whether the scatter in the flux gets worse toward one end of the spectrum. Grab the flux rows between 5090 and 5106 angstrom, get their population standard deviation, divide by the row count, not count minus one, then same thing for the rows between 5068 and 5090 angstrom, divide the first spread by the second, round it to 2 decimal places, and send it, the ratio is 0.53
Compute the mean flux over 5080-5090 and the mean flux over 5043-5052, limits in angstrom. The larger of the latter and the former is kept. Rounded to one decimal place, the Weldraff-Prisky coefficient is 52.0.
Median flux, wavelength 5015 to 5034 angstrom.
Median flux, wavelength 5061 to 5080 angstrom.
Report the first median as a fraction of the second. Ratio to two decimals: 1.06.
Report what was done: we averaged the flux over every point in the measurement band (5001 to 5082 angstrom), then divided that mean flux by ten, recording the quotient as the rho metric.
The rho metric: 5.16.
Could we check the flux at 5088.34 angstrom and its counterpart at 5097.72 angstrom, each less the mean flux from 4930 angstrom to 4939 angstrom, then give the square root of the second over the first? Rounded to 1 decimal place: 0.8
